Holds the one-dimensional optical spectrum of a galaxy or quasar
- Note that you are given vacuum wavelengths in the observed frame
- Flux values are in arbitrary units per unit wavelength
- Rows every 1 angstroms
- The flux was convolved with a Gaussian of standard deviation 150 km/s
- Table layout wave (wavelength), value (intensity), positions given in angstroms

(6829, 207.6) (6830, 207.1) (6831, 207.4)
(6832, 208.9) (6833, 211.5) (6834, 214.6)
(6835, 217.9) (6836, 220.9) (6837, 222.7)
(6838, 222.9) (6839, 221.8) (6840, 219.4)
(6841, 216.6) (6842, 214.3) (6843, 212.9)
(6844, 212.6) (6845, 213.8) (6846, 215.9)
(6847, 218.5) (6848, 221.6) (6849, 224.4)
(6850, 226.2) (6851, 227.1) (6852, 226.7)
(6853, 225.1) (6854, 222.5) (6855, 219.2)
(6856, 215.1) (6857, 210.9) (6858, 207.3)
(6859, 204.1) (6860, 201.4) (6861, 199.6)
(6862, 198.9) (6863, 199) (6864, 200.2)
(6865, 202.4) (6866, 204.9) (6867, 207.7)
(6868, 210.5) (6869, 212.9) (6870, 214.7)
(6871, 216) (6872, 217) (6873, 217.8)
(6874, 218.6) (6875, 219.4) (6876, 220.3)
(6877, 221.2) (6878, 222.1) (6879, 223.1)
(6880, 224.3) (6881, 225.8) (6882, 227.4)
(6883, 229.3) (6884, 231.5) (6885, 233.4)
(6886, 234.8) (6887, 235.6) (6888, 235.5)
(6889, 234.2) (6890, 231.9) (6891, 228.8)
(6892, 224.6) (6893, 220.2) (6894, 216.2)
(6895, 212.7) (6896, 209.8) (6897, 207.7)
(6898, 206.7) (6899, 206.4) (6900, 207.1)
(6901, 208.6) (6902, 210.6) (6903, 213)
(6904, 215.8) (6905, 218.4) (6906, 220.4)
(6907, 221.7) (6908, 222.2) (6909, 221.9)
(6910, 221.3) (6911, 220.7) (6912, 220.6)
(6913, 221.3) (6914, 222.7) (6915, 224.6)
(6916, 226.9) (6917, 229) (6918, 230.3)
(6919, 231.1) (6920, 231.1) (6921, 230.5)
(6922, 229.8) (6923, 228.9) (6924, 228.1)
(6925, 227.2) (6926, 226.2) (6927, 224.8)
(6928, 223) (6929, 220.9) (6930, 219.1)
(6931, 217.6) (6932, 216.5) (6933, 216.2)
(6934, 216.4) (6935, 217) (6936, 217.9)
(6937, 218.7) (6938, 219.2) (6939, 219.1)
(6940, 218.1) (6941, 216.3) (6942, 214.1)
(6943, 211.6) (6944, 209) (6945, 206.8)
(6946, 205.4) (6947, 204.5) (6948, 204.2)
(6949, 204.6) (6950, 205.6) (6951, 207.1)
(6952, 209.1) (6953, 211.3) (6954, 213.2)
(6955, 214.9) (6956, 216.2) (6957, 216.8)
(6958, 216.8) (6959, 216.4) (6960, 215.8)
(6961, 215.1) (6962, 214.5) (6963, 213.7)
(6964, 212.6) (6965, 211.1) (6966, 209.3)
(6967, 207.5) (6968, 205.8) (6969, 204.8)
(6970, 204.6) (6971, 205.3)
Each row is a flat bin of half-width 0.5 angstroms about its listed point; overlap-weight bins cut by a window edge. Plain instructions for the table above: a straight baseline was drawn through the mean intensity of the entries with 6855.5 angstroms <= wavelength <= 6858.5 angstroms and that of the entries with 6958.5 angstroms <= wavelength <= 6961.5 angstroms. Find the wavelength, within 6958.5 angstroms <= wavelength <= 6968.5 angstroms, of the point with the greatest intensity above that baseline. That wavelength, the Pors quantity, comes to 6959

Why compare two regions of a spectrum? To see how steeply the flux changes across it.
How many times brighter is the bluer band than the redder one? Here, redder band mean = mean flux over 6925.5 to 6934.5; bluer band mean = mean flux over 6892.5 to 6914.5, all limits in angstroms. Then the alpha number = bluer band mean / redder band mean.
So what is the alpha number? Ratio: 0.98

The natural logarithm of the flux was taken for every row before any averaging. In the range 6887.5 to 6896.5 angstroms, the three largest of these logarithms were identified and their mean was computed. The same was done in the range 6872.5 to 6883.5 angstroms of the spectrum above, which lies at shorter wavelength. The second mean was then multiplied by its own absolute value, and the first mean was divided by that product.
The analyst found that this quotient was 0.185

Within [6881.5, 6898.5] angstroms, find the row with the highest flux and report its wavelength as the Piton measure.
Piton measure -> 6887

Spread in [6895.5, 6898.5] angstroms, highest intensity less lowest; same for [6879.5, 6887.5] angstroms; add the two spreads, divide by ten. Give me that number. 1.4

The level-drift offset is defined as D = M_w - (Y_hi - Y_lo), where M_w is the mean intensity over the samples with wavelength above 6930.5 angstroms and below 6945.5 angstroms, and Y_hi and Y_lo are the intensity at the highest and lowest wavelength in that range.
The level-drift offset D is 226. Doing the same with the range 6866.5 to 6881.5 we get 200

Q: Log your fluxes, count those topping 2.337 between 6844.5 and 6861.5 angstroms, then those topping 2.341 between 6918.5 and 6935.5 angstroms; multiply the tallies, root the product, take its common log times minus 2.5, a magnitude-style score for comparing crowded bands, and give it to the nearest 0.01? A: -2.49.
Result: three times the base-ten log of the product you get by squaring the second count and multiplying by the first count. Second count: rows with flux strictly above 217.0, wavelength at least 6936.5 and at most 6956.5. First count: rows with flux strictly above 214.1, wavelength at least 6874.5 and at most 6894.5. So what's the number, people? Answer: 7.5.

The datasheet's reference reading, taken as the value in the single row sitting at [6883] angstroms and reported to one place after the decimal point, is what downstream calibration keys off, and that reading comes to 229.3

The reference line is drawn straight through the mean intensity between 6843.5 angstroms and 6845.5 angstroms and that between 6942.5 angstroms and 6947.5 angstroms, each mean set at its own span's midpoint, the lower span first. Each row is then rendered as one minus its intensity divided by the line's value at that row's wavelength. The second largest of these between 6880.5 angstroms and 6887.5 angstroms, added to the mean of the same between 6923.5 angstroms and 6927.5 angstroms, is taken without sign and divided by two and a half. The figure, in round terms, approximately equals 0.07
